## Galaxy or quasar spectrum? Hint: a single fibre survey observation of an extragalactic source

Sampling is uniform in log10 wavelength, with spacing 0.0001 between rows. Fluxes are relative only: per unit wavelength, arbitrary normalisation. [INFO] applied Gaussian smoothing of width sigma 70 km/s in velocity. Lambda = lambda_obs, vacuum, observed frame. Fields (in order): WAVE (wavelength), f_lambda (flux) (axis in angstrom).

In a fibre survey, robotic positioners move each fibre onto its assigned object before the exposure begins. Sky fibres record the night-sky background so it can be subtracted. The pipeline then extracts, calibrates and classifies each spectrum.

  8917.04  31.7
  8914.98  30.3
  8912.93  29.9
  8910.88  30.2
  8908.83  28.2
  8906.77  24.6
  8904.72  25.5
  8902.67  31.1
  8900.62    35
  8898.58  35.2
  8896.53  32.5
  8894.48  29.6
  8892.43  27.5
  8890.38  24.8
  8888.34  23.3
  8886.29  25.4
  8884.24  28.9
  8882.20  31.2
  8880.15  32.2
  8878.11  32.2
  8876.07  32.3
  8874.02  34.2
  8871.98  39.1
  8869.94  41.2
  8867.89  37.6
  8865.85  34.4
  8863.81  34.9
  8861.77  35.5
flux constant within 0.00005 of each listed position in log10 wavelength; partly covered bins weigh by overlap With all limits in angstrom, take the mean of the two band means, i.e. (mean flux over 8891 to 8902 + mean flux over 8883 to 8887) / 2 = 29.6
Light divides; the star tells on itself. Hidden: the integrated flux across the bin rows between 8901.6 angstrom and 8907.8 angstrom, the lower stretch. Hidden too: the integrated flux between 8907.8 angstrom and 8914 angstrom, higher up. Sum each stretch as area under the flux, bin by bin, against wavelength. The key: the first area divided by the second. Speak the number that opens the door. 0.92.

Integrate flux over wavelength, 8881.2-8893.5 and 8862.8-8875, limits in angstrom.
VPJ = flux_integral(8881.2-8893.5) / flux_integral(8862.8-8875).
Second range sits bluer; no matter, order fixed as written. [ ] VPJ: 0.73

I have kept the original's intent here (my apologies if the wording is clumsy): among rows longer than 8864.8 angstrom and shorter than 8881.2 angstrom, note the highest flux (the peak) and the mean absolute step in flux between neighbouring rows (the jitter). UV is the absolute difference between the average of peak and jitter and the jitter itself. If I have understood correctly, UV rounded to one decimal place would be 19.5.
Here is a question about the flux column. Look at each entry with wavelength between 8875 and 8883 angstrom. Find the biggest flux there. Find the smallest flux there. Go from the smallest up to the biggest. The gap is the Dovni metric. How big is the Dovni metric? 1.1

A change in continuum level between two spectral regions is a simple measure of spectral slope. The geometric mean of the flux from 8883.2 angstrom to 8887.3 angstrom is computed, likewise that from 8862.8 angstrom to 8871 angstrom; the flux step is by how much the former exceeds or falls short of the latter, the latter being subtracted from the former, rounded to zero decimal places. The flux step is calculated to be -10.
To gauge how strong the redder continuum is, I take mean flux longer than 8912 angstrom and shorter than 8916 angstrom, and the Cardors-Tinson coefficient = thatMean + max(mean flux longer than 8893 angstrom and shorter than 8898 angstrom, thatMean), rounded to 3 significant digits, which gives 61.2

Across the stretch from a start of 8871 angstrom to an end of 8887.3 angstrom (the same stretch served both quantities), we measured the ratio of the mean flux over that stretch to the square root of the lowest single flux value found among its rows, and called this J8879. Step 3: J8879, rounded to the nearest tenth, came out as 6.3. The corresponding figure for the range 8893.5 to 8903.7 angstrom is 6.0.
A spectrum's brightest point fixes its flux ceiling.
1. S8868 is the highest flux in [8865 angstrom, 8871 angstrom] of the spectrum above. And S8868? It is 41.2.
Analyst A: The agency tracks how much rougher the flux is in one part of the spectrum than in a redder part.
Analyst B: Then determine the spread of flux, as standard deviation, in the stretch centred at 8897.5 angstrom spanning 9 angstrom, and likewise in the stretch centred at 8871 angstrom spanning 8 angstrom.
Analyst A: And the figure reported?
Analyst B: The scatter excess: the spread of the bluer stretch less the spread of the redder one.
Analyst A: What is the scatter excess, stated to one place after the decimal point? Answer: 0.3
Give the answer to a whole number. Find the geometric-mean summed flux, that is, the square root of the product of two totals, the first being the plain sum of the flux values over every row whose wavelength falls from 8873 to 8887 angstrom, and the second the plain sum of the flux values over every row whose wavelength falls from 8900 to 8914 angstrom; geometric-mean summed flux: 210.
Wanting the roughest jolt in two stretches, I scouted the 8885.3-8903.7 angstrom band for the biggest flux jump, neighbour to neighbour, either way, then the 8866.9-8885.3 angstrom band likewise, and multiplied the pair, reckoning 19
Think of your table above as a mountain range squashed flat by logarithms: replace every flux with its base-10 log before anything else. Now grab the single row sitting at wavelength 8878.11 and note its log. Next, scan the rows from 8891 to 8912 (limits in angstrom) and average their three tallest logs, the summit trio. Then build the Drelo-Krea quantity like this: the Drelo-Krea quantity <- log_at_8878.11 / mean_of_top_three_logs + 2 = 2.98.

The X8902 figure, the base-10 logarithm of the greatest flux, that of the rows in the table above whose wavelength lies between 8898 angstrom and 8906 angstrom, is 1.55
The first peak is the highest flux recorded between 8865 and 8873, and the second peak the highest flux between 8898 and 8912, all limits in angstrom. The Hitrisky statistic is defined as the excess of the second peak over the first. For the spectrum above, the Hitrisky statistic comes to -6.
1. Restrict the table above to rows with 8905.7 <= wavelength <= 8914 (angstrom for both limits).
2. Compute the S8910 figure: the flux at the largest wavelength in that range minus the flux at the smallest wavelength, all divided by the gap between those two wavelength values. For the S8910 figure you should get 0.86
